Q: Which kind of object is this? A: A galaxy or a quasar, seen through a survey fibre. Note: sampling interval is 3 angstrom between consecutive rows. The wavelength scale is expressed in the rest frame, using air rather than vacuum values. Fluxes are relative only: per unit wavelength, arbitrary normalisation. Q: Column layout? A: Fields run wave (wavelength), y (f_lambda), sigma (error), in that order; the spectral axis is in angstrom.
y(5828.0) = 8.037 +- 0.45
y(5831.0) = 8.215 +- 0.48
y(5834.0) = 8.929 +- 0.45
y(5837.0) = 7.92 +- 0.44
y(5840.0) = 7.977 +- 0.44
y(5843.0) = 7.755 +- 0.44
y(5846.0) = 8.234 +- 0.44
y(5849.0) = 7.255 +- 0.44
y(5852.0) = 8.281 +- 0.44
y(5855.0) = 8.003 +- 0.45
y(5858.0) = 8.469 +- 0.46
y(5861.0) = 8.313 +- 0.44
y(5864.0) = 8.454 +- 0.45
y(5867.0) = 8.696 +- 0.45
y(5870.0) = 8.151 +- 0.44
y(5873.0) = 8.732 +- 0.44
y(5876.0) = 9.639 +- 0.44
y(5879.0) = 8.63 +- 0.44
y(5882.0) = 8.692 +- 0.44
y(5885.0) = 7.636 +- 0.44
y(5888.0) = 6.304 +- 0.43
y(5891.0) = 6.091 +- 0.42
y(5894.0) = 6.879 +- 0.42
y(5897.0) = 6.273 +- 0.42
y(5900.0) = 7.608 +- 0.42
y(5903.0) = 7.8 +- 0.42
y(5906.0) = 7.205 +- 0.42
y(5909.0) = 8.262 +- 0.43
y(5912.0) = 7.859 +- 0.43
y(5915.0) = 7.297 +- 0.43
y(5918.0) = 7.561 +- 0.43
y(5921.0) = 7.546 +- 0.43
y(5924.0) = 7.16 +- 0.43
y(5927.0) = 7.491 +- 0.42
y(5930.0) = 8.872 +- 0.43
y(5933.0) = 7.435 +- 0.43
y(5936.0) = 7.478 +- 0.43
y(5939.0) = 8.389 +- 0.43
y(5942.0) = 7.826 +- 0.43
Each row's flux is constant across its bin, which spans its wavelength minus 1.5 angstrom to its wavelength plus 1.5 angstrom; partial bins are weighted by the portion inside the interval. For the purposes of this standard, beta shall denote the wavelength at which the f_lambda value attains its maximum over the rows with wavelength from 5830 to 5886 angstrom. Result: 5876.0 angstrom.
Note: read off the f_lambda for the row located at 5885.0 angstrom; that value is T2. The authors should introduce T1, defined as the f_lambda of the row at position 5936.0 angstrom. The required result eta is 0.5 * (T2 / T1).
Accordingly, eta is 0.511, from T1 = 7.478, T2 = 7.636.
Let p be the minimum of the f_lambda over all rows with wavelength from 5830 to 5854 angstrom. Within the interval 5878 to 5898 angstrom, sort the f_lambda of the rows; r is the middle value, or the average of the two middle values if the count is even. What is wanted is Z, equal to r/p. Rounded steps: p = 7.255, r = 6.9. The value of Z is 0.95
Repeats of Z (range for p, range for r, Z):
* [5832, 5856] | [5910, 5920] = 1.04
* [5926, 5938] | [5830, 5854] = 1.09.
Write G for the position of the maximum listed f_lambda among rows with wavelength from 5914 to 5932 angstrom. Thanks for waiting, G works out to 5930.0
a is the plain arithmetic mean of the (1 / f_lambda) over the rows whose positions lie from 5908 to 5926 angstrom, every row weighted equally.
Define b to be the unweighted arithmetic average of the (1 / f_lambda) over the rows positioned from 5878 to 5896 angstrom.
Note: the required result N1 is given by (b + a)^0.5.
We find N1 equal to 0.520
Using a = 0.132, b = 0.138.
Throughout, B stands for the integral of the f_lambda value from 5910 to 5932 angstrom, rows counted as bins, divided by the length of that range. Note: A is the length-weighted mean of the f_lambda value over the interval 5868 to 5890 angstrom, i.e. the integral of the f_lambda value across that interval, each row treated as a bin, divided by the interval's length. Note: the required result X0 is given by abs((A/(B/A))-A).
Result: 0.6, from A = 8.22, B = 7.69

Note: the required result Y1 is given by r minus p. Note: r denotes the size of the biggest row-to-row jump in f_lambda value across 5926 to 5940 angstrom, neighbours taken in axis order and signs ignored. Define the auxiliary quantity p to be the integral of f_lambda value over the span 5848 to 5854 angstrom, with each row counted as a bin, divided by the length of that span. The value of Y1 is -6.4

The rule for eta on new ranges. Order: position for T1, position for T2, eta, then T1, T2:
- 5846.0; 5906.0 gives 0.438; 8.234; 7.205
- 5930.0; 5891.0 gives 0.343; 8.872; 6.091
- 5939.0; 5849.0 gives 0.432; 8.389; 7.255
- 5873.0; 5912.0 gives 0.450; 8.732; 7.859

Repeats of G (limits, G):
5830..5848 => 5834.0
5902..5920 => 5909.0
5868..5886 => 5876.0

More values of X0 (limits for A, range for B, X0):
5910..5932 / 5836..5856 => 0.2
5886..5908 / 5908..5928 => 0.6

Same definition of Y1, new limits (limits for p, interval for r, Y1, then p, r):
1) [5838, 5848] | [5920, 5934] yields -6.5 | 7.9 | 1.44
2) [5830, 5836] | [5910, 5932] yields -7.2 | 8.5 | 1.38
